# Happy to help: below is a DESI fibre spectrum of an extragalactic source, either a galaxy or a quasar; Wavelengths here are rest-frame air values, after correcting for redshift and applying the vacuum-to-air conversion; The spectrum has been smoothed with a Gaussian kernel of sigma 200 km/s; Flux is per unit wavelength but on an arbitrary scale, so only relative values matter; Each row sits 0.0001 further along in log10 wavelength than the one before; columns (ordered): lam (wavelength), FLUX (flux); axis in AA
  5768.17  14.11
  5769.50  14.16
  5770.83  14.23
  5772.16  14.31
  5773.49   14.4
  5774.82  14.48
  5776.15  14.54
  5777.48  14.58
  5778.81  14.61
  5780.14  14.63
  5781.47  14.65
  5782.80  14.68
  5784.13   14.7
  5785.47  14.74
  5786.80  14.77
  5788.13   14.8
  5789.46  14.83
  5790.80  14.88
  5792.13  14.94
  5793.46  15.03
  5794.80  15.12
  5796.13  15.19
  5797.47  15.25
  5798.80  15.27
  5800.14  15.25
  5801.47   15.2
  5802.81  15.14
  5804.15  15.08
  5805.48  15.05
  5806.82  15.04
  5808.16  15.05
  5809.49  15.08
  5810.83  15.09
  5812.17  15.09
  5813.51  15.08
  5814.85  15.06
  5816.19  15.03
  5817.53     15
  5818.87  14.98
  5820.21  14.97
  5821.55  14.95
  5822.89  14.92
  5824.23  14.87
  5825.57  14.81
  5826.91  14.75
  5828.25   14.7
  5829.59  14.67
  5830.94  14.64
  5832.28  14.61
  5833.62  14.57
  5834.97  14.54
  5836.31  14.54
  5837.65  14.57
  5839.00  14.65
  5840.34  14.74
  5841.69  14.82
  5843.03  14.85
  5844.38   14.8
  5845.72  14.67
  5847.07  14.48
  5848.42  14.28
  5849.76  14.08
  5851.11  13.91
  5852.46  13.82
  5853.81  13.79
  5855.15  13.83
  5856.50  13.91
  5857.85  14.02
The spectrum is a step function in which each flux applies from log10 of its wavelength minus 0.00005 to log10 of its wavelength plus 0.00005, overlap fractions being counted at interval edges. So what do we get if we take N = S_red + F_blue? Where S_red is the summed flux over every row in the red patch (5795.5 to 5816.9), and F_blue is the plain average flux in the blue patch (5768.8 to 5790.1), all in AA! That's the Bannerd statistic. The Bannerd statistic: 257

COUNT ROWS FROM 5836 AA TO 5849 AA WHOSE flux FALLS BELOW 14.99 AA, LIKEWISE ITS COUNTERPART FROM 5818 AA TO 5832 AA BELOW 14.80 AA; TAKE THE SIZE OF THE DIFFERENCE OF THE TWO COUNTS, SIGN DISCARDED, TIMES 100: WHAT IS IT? 600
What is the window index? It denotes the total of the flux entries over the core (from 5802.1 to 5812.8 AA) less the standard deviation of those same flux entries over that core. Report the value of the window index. 121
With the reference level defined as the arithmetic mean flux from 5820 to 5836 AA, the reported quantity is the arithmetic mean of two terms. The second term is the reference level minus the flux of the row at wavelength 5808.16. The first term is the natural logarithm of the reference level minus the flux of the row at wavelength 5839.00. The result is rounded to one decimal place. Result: -1.3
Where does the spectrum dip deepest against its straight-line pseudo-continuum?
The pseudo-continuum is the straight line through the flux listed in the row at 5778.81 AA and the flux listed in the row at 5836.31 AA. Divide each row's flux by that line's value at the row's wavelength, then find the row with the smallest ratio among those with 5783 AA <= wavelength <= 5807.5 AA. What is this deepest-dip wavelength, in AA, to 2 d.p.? 5784.13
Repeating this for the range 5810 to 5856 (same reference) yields 5853.81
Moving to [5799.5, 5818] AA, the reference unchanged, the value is 5817.53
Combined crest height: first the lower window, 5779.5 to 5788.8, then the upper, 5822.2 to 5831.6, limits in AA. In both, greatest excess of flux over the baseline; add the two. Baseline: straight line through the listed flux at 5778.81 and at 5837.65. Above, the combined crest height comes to 0.54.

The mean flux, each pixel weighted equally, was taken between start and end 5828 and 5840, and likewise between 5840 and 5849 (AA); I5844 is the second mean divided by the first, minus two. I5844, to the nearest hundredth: -1.00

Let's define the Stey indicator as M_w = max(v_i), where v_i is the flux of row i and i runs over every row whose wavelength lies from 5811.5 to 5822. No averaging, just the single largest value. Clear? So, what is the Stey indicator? 15.09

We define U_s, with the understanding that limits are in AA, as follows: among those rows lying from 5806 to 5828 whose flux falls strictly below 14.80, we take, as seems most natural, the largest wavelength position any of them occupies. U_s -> 5826.91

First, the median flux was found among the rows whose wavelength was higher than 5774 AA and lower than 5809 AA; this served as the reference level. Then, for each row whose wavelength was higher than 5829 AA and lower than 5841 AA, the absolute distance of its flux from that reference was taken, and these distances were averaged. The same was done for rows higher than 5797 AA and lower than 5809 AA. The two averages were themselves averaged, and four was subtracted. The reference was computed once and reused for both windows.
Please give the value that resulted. -3.73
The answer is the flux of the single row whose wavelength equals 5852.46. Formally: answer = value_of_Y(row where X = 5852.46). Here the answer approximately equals 13.82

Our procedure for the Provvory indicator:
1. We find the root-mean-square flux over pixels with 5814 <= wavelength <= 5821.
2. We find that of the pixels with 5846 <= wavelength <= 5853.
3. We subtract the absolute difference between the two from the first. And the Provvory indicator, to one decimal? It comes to 14.1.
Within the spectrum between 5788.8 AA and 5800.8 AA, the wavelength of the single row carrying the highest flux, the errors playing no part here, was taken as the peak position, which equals 5798.80 AA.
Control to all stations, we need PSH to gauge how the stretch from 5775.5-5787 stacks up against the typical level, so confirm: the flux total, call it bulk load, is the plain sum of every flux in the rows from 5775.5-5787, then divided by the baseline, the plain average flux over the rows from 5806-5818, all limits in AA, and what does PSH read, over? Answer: 8.76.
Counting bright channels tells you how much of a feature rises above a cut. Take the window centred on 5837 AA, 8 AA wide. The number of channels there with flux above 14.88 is 0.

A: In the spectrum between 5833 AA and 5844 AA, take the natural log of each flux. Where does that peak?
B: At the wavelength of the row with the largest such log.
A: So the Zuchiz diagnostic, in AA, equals 5843.03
